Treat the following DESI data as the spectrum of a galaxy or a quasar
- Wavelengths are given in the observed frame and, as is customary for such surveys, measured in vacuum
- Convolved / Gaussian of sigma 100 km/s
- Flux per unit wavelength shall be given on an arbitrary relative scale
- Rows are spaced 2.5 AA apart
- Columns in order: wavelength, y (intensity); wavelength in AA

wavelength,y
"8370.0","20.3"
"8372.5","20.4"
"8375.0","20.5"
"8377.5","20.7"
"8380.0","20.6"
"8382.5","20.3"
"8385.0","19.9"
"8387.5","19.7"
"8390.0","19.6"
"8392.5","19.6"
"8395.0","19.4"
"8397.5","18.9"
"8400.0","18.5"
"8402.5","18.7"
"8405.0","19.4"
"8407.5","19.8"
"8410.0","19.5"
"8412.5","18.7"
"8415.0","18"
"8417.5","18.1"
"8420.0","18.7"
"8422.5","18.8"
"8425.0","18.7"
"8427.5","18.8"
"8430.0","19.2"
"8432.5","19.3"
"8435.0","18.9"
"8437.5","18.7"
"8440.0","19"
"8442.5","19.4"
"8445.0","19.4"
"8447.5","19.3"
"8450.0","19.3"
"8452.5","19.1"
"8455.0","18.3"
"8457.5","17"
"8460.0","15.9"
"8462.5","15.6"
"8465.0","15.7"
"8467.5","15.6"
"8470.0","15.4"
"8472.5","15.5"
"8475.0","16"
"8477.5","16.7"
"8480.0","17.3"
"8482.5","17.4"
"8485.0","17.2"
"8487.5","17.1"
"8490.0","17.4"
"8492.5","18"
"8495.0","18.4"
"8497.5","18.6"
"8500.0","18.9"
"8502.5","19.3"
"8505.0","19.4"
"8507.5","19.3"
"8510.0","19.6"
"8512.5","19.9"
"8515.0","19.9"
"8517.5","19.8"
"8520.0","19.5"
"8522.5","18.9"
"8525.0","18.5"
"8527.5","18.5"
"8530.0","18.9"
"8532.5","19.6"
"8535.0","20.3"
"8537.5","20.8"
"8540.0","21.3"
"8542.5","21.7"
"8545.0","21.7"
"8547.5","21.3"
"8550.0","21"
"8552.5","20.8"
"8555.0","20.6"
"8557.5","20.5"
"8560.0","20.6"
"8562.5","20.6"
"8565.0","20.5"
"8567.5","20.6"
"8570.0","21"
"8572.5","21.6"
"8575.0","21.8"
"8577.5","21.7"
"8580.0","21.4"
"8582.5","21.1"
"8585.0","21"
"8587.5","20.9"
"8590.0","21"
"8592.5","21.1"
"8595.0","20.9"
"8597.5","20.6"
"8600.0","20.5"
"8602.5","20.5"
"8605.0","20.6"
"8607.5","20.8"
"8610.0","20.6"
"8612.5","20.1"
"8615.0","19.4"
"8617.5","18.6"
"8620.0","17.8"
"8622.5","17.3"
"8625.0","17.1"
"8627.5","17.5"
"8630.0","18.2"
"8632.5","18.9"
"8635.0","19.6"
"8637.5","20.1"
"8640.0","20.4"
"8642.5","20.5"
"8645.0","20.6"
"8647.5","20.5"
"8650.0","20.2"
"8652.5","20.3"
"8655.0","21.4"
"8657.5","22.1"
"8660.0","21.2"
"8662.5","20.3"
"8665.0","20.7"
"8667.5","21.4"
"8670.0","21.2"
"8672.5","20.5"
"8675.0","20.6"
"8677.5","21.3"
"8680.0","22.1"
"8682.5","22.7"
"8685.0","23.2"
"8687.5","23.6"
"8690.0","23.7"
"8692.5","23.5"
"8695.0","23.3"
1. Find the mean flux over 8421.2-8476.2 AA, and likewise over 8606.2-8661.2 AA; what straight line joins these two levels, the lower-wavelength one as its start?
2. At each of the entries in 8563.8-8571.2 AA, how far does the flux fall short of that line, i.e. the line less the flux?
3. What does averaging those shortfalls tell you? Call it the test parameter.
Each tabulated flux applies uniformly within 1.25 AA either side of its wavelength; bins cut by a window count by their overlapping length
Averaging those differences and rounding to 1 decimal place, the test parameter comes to -1.7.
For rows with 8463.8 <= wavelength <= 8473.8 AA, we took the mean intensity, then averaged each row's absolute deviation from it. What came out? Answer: 0.10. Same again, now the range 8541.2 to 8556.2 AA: 0.38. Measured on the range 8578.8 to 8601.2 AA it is 0.20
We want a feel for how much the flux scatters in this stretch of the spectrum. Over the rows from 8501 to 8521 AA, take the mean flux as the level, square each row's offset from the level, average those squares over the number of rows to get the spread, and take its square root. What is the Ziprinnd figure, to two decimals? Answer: 0.24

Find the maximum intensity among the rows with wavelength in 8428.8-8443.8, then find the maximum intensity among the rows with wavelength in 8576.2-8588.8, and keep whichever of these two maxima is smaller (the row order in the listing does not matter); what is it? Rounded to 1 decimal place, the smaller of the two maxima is 19.4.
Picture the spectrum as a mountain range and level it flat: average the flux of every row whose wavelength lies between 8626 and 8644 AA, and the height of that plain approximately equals 19.3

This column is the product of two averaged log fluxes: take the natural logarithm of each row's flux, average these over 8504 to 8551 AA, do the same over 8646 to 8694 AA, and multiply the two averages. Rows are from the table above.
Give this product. 9.20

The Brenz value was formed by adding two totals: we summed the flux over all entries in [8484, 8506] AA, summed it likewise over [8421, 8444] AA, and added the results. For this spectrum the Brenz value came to 335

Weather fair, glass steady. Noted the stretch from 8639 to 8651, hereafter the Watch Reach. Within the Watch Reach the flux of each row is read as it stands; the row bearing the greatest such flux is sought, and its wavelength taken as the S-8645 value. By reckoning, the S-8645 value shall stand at 8645.0 AA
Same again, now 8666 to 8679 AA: 8667.5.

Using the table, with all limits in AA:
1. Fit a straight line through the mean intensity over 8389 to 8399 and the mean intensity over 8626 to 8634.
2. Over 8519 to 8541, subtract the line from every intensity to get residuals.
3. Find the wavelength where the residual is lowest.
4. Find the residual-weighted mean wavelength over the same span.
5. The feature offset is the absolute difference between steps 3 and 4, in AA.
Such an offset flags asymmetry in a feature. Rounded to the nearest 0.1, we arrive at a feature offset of 10.7 AA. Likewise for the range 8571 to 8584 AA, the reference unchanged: 5.2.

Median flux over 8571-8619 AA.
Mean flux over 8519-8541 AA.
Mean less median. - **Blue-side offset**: -1.3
